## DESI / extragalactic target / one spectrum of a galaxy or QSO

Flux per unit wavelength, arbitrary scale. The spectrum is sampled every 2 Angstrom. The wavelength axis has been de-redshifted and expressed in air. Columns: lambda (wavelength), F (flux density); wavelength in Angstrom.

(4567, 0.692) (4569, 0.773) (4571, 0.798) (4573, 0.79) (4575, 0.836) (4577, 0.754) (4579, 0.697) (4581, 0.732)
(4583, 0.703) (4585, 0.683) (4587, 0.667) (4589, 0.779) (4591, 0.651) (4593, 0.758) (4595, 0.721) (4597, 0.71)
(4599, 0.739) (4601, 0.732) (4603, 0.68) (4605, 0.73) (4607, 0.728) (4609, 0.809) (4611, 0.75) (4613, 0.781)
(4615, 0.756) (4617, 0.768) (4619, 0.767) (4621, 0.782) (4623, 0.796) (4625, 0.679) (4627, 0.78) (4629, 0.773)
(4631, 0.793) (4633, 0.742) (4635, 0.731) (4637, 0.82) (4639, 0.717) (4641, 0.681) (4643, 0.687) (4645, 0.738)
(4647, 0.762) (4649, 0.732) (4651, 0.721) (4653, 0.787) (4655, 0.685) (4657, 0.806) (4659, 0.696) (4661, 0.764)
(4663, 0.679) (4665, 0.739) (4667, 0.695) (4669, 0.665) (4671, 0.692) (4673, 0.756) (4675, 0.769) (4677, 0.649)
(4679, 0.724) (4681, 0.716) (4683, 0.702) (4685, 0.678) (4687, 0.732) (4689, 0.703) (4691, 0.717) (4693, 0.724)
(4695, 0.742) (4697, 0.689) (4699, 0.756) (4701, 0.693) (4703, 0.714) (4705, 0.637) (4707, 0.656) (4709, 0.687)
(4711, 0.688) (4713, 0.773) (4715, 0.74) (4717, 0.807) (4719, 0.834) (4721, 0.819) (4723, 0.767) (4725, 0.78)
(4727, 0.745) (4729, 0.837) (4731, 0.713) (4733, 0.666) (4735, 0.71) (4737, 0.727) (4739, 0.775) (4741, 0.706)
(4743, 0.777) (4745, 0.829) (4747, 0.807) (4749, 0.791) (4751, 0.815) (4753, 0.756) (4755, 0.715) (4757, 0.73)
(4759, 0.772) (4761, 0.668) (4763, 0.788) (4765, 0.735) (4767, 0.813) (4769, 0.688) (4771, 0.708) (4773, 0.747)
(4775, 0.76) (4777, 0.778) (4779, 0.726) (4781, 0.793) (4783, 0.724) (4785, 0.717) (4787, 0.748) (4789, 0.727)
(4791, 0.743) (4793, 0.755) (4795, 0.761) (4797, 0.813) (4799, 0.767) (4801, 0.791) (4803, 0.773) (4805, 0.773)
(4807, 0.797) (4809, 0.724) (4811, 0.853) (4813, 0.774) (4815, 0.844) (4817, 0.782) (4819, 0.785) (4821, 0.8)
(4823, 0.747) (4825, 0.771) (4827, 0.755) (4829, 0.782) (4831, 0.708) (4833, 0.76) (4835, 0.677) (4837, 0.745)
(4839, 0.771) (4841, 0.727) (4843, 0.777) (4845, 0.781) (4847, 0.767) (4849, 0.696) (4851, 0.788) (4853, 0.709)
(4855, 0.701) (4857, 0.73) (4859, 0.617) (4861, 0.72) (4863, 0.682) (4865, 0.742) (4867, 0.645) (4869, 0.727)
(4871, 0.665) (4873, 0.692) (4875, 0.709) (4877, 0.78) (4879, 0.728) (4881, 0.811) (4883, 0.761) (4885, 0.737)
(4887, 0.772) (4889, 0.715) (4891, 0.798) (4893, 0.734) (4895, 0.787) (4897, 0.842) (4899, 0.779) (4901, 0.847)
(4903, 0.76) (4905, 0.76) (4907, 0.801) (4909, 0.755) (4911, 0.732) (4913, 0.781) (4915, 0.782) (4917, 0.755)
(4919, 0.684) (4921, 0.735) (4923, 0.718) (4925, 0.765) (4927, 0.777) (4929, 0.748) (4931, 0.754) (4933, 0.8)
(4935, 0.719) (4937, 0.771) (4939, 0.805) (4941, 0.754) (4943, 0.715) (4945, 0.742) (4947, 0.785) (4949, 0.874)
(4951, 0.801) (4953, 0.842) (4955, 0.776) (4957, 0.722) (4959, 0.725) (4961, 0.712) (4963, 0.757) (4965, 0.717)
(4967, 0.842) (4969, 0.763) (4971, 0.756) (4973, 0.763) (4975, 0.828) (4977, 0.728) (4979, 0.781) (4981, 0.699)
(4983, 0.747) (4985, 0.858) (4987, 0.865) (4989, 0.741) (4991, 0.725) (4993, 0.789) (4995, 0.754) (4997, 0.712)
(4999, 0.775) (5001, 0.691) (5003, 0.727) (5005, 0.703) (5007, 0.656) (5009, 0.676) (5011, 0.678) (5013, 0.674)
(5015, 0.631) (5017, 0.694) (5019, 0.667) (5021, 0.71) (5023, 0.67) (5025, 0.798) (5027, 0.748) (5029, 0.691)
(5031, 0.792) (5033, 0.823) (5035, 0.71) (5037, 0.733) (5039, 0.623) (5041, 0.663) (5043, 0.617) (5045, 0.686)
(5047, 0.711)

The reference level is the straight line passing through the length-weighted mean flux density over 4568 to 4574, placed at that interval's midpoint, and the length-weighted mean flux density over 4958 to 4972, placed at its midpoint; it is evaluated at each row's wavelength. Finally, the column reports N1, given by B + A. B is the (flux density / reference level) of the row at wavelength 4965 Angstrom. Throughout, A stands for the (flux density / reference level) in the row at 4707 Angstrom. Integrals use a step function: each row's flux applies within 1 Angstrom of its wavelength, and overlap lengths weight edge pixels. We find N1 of 1.80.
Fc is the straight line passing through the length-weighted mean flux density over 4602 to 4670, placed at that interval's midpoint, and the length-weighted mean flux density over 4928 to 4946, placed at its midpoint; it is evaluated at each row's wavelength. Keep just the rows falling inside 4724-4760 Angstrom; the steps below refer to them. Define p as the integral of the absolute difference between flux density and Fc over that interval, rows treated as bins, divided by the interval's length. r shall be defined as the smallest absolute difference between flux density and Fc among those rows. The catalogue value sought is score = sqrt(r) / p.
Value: 0.8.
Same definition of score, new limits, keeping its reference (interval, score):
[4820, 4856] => 2.1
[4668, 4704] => 1.4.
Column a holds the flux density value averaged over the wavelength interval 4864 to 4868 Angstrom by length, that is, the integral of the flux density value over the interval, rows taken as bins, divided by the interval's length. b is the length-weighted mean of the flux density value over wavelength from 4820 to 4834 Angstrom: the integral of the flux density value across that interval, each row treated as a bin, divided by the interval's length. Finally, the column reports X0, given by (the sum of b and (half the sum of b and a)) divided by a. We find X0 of 2.14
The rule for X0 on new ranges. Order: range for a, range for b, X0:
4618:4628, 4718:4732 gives 2.05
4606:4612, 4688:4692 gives 1.90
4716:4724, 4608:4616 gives 1.94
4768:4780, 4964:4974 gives 2.07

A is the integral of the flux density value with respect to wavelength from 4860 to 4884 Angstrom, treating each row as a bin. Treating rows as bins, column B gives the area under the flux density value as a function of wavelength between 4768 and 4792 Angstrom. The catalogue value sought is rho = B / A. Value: 1.02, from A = 17.3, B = 17.7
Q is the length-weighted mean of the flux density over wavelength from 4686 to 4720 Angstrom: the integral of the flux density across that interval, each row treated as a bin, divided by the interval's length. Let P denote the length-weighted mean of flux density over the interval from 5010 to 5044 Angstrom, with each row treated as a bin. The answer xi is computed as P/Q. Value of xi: 0.97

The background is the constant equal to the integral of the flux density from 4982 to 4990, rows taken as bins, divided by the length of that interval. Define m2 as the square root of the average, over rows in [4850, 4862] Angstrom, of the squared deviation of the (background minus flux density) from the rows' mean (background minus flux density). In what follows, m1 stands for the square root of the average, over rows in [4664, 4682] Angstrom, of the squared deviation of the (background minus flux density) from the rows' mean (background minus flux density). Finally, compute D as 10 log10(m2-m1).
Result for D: -19.0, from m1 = 0.038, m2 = 0.0505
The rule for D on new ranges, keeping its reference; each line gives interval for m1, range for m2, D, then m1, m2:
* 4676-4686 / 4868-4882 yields -17.2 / 0.027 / 0.0466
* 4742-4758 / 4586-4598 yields -21.4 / 0.038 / 0.0455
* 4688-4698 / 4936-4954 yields -15.4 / 0.018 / 0.0467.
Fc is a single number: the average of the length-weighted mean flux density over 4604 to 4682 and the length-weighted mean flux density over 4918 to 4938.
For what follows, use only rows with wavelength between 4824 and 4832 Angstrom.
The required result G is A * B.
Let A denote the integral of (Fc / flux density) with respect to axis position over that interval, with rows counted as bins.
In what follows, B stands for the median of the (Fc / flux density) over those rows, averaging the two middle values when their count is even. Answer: 7.7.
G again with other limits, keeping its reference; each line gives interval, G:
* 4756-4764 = 8.0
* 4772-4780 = 7.8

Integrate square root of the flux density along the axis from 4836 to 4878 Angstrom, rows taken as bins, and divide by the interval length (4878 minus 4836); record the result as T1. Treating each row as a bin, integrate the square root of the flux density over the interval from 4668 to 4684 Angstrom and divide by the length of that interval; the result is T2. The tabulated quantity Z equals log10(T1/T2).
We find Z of 0.004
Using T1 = 0.850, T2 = 0.842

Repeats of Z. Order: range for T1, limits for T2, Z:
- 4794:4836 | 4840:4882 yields 0.015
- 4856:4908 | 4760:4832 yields -0.005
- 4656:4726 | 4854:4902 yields -0.004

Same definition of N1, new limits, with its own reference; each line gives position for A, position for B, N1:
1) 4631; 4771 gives 1.93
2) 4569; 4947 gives 2.02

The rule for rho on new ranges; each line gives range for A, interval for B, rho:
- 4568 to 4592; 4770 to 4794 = 1.01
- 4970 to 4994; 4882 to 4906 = 1.00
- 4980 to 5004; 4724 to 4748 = 1.00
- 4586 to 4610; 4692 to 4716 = 0.98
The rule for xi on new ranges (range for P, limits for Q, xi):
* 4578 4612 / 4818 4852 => 0.96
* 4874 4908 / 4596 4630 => 1.03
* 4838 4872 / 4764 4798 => 0.96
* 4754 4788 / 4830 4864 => 1.02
